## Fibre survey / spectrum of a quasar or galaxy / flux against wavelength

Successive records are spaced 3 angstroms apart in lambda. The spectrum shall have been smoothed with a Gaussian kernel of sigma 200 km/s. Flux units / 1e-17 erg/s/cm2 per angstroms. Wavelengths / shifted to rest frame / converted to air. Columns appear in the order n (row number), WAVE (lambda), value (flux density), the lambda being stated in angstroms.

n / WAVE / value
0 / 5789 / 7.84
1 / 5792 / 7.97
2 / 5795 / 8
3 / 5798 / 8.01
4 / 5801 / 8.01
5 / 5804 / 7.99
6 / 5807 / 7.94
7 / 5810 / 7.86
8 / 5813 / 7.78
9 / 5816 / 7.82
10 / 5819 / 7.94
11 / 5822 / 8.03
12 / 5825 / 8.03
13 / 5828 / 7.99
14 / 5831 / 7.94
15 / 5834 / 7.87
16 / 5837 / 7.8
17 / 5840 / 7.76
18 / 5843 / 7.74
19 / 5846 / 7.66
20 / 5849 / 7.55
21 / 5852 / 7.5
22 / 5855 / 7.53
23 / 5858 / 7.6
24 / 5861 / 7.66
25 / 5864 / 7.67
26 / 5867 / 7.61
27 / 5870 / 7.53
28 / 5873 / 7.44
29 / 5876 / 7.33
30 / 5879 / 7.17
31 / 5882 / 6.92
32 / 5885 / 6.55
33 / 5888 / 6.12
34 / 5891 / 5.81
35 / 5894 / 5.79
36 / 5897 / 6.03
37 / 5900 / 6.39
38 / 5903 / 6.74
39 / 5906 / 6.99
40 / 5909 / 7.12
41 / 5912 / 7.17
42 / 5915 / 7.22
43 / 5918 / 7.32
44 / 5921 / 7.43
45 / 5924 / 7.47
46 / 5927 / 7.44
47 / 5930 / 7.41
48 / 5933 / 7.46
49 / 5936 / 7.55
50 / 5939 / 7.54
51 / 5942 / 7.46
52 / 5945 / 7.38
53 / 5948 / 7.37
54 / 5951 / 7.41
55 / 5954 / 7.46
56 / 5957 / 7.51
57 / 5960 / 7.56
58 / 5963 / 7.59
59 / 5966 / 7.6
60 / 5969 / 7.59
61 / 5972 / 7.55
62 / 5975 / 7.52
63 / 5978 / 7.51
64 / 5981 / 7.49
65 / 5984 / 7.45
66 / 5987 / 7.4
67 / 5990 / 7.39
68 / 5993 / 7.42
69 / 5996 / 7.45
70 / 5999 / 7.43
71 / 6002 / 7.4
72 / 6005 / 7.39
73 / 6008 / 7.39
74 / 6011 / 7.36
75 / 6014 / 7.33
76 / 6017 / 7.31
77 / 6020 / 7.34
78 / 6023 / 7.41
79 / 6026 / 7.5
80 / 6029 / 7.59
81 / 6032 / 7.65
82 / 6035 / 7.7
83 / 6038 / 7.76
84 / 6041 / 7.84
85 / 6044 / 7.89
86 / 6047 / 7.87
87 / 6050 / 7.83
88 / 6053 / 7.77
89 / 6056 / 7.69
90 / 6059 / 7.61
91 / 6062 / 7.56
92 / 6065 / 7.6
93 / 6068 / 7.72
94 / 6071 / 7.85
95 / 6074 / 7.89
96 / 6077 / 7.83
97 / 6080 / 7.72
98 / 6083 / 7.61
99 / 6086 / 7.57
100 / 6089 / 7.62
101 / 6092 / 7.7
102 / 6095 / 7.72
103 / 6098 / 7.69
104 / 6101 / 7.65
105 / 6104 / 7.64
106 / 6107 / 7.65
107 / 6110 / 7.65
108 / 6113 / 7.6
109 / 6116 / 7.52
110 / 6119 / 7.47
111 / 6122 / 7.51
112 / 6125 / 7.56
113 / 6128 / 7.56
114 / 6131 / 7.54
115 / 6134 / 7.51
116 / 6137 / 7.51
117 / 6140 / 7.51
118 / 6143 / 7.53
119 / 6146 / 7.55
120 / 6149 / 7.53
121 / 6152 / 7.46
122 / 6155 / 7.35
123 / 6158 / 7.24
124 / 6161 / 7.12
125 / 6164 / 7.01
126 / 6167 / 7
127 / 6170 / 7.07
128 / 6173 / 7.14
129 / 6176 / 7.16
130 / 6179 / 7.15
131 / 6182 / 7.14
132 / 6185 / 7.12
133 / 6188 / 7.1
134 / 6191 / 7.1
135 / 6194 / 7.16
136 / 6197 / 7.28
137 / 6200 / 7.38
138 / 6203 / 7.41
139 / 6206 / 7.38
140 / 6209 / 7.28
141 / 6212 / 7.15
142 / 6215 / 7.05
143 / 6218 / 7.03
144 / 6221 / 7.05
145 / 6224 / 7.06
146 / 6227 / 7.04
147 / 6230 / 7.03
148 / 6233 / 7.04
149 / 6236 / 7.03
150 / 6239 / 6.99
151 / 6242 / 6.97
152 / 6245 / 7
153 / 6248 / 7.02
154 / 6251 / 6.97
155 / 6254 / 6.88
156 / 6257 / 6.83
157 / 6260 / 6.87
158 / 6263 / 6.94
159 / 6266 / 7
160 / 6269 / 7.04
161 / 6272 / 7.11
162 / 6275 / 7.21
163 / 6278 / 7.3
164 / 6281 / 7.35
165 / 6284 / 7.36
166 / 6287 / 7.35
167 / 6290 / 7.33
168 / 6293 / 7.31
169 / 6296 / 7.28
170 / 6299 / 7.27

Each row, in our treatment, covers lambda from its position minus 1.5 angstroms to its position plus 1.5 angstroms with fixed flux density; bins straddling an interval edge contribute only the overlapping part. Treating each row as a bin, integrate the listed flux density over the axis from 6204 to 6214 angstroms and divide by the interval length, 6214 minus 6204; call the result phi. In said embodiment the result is 7.3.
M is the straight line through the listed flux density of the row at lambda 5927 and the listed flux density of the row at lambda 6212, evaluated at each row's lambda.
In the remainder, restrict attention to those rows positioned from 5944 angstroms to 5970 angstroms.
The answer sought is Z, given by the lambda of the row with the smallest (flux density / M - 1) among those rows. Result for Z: 5948 angstroms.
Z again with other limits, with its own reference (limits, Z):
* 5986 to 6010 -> 5990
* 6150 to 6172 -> 6167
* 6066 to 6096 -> 6086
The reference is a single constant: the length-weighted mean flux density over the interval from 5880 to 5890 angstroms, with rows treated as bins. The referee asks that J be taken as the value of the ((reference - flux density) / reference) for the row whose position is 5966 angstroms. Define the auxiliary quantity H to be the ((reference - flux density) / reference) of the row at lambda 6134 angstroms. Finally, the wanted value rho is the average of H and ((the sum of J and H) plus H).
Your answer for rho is -0.308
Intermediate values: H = -0.151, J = -0.16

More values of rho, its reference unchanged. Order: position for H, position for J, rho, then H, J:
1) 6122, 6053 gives -0.321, -0.151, -0.19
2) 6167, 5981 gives -0.183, -0.073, -0.15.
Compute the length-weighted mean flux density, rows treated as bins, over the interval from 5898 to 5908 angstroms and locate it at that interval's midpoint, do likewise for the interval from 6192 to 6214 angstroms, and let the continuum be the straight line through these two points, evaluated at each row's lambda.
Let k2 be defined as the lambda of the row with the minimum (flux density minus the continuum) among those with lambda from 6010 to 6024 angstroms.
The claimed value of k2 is 6017 angstroms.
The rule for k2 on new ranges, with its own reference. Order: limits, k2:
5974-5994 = 5990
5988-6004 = 6002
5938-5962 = 5948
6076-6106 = 6086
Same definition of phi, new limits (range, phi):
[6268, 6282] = 7.2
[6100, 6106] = 7.6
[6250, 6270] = 6.9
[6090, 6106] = 7.7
